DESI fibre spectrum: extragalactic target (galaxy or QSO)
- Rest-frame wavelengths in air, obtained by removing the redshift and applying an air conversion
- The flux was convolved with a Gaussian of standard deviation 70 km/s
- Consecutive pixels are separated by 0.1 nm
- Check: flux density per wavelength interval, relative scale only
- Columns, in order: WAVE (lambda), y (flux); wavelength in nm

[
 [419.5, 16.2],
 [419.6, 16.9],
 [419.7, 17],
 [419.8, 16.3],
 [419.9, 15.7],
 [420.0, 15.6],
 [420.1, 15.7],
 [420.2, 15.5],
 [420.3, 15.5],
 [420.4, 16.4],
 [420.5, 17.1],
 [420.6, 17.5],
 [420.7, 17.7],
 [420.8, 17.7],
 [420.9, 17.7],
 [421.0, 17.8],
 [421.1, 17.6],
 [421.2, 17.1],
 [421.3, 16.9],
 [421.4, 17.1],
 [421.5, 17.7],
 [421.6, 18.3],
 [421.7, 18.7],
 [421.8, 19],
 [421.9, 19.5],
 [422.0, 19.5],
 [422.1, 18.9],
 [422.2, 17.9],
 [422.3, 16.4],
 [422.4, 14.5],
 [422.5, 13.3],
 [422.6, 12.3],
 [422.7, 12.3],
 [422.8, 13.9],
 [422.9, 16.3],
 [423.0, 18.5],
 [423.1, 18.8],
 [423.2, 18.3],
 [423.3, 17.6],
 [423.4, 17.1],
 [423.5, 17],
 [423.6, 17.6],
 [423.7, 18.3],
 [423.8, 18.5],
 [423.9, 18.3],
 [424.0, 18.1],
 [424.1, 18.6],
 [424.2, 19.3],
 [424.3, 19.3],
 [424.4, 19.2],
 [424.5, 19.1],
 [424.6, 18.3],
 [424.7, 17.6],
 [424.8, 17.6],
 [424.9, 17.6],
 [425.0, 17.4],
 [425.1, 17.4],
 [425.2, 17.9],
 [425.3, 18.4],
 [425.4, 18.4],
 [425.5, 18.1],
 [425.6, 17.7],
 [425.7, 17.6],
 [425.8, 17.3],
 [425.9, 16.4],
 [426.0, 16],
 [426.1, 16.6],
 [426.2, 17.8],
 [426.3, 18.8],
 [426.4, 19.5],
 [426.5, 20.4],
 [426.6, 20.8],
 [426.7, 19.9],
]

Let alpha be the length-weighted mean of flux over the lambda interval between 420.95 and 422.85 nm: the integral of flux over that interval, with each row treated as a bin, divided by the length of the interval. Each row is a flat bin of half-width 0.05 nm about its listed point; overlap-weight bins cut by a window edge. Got 16.8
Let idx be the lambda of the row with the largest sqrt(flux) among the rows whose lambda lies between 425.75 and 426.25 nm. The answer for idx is 426.2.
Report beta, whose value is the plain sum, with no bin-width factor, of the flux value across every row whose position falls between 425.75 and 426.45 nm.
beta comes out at 122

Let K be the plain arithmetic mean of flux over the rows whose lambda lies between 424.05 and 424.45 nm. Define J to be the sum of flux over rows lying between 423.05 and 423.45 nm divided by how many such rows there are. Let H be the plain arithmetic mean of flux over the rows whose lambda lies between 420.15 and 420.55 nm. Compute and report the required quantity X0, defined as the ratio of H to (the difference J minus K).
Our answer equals -14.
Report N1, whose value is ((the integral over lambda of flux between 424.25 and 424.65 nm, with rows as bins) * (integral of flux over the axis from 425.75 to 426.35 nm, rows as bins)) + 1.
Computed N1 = 79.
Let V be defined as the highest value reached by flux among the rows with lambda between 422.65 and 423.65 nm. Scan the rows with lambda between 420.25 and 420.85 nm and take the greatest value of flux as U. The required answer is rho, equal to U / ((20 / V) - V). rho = -1.00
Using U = 17.7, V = 18.8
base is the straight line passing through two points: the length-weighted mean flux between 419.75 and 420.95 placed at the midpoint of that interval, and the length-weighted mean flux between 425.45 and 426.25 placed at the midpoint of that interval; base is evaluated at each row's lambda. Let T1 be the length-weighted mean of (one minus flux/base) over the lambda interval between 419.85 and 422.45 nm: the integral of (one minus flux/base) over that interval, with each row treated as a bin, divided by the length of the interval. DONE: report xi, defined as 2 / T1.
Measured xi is -52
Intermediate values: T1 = -0.038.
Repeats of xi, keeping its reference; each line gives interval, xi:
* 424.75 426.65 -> -42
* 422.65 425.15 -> -47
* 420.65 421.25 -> -33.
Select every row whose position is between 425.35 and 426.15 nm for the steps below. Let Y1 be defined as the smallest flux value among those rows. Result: 16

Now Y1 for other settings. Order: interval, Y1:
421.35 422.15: 17.1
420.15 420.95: 15.5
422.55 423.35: 12.3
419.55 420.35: 15.5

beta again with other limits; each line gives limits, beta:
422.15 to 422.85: 101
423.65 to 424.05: 73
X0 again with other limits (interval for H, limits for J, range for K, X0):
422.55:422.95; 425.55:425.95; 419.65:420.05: 12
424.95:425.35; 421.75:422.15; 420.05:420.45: 5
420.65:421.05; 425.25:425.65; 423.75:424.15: -79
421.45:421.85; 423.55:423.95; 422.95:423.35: -147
